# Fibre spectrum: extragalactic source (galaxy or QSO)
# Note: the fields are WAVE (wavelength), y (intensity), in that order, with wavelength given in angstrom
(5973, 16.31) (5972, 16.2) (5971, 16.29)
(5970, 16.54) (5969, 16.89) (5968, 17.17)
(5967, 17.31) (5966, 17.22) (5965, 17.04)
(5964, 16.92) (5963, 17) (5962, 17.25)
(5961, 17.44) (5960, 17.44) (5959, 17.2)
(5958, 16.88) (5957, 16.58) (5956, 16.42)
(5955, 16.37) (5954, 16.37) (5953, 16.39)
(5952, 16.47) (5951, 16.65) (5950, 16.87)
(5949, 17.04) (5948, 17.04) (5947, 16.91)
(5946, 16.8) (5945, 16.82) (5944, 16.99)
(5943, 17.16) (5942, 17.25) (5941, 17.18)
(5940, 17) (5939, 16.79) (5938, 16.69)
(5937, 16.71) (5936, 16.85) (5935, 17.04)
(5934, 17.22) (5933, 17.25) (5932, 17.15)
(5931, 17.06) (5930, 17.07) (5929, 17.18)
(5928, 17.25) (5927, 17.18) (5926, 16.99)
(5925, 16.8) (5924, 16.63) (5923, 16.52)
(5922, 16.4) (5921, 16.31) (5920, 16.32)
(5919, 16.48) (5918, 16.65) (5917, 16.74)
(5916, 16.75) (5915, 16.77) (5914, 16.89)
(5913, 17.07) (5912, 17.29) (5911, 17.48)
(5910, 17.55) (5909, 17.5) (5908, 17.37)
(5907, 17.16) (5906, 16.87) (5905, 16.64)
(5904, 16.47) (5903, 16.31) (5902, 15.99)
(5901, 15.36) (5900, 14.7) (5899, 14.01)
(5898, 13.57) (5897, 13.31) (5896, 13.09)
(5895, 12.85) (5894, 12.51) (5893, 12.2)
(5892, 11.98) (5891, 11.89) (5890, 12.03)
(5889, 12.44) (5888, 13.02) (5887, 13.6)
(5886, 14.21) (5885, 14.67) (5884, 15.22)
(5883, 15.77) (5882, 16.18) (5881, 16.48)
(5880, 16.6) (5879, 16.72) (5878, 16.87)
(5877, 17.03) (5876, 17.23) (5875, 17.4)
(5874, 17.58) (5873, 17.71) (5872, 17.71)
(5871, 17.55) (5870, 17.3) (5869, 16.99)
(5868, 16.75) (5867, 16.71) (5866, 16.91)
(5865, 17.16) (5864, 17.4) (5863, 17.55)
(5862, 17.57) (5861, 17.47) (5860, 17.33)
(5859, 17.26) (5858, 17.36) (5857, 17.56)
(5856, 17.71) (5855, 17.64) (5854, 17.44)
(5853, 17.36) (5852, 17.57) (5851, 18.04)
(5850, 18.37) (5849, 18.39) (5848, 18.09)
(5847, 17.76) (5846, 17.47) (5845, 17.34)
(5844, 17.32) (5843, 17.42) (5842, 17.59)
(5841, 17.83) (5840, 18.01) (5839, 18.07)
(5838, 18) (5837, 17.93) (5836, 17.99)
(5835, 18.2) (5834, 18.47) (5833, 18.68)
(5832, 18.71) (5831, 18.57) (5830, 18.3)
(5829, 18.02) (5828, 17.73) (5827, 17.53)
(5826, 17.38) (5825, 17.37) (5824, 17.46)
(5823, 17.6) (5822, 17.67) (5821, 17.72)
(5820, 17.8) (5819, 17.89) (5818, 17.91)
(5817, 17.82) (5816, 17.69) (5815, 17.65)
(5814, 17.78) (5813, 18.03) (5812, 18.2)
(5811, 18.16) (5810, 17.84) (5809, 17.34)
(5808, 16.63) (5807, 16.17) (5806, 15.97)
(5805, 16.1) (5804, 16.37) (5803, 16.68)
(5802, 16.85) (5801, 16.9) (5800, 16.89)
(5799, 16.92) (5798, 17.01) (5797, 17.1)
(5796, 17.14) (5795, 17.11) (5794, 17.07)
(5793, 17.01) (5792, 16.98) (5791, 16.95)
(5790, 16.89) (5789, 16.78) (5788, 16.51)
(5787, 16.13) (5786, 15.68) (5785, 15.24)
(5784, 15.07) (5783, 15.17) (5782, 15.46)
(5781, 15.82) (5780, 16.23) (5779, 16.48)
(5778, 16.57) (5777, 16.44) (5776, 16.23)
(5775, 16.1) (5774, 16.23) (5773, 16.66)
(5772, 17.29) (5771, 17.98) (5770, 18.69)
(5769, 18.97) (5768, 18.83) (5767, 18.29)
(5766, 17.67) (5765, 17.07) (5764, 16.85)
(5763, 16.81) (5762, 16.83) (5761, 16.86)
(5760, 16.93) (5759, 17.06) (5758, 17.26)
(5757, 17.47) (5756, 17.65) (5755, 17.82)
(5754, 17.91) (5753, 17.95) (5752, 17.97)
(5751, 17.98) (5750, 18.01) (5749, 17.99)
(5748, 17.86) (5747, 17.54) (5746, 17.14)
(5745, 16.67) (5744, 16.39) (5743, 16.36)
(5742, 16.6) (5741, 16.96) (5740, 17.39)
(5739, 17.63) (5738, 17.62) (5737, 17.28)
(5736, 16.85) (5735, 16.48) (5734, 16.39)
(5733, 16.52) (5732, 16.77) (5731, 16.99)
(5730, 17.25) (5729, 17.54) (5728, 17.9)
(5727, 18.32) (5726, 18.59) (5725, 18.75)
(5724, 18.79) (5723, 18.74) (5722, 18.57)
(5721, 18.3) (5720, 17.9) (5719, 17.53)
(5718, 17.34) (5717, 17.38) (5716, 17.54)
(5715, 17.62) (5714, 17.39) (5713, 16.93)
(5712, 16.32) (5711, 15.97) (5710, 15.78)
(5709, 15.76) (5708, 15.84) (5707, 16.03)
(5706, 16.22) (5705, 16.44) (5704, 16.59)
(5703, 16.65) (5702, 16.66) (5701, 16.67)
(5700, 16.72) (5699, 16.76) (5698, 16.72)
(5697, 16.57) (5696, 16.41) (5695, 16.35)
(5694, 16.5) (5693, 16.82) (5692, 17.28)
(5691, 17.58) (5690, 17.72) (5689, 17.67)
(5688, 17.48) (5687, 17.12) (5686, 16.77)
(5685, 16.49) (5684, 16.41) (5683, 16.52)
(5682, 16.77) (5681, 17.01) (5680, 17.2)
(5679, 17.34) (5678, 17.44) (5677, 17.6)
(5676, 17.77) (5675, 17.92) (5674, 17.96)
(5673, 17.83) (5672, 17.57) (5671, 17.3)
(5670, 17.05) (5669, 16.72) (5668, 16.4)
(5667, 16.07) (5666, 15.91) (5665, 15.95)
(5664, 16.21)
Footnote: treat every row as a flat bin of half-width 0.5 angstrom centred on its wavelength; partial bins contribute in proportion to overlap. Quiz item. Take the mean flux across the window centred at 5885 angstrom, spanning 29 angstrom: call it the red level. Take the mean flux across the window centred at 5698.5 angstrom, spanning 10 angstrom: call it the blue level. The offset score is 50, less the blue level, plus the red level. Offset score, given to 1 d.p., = 48.3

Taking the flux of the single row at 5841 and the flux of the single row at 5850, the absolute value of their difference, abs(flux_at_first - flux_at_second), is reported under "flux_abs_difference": 0.5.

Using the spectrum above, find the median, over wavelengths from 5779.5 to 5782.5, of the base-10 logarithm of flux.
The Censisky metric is 1.20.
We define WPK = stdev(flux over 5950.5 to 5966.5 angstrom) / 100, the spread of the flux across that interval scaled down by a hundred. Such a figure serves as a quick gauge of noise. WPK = 0.004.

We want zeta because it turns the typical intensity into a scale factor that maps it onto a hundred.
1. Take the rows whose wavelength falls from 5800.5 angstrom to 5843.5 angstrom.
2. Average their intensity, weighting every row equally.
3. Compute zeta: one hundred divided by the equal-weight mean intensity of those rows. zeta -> 5.7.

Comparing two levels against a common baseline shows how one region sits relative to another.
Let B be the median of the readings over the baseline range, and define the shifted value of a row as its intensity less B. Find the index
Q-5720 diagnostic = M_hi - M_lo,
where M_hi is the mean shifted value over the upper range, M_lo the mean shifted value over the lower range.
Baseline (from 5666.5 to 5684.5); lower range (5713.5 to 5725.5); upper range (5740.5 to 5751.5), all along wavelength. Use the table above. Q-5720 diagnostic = -0.8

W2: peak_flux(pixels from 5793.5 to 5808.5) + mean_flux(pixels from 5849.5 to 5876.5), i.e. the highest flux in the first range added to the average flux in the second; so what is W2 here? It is 34.6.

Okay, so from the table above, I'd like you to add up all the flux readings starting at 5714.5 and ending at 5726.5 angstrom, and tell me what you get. 217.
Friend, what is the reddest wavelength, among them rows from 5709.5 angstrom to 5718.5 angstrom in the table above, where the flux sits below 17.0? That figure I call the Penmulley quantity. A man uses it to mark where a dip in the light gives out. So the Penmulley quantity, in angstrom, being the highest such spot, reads 5713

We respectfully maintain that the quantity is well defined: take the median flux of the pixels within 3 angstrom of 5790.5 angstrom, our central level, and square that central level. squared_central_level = 286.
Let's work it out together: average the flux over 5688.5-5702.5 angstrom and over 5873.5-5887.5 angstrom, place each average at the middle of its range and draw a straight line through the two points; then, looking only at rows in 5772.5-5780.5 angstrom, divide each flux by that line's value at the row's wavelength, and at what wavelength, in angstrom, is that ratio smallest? 5775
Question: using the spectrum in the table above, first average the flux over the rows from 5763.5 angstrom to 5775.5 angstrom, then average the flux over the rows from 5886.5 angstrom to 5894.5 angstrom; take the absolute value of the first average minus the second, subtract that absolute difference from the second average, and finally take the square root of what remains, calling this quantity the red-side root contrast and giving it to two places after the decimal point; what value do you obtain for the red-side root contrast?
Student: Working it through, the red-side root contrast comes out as 2.71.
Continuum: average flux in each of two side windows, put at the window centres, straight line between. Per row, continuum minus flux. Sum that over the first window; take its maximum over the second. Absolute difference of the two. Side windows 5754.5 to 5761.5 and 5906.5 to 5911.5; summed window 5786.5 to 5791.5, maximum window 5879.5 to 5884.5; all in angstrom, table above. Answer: 1.2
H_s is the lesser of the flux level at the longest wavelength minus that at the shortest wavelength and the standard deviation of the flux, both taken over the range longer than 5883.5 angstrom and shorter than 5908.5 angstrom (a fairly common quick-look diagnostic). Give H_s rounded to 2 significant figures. 1.8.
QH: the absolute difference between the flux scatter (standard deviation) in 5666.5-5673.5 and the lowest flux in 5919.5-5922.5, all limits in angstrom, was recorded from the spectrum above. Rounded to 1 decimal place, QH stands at 15.7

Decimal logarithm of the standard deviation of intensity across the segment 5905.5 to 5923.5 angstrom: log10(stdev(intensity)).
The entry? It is -0.4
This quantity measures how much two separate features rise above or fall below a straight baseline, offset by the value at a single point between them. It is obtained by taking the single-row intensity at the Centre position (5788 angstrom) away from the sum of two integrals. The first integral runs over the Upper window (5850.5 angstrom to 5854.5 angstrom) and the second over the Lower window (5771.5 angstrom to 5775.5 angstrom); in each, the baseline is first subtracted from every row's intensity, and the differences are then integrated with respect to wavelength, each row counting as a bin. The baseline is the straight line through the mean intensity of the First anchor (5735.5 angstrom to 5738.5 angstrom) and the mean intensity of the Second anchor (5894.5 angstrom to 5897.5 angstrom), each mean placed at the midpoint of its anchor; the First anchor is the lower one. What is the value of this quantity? -2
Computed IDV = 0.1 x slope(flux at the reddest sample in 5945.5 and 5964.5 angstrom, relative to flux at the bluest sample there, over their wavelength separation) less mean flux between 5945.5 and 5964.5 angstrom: -16.84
